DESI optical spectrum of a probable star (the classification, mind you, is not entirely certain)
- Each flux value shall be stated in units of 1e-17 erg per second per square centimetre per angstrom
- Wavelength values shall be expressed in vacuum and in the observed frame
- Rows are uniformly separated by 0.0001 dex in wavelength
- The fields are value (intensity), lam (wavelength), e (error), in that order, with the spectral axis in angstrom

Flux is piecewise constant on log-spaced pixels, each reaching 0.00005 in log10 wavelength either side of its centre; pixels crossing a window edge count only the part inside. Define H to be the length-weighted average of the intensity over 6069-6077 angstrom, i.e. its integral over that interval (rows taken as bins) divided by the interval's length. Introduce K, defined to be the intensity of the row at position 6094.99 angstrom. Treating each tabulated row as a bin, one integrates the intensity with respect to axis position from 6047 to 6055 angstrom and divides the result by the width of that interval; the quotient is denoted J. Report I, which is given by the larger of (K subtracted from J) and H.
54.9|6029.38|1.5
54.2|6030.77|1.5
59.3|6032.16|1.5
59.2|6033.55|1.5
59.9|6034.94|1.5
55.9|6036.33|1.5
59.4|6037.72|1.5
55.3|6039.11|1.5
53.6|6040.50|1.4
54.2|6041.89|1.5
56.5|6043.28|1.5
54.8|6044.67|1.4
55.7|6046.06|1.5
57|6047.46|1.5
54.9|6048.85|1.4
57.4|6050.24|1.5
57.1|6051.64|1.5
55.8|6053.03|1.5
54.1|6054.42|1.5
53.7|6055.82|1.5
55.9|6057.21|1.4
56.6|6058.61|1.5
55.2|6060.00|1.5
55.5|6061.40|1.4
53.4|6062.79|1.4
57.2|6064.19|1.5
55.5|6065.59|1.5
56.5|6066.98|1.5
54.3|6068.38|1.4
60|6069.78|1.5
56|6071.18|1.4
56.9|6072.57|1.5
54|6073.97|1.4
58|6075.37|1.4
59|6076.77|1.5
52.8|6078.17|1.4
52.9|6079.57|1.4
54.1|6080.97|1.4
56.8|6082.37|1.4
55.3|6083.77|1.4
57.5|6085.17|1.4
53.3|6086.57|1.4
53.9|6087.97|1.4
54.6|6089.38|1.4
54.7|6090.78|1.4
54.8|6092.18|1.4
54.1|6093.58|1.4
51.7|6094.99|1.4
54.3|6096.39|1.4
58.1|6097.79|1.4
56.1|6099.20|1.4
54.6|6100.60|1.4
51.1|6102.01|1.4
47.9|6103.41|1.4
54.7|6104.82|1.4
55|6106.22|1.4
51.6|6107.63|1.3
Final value 57.2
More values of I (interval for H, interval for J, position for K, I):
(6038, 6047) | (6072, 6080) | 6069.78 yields 55.3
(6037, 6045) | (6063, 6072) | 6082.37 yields 55.7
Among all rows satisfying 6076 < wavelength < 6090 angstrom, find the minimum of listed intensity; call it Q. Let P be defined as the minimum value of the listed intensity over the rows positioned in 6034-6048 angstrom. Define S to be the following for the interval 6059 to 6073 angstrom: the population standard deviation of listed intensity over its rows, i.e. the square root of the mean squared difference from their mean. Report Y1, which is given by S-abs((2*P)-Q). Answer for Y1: -52.7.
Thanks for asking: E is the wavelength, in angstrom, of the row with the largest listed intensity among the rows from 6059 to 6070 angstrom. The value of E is 6069.78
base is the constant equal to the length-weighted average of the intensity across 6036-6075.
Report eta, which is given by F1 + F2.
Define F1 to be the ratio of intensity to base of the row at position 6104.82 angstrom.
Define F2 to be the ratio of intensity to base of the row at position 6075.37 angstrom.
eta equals 2.019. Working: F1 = 0.98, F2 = 1.039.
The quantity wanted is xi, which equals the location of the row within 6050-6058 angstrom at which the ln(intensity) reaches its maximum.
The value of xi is 6050.24 angstrom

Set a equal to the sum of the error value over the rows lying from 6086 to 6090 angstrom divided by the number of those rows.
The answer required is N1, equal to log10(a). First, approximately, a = 1.40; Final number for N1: 0.146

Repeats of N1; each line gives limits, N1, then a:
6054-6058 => 0.166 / 1.47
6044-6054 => 0.168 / 1.47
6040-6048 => 0.166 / 1.47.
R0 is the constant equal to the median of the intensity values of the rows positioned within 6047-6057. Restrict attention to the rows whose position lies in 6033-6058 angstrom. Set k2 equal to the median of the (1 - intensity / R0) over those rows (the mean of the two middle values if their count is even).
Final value -0.001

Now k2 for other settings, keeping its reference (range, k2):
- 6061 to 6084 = 0.005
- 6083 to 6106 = 0.022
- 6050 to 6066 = 0.003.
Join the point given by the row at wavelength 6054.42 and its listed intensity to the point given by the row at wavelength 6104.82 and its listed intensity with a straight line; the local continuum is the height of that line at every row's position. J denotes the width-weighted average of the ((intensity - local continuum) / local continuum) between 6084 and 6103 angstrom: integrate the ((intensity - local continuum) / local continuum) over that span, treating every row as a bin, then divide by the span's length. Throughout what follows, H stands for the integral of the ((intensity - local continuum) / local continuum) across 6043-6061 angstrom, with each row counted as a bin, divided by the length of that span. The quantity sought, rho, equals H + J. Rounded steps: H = 0.031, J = -0.002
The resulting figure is 0.028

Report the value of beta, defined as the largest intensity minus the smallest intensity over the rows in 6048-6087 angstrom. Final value 7.2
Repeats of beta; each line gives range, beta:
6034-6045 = 6.3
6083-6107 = 10.2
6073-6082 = 6.2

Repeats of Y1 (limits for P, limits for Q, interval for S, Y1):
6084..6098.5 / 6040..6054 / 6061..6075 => -48.0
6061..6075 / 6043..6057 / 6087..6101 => -51.6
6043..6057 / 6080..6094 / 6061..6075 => -52.3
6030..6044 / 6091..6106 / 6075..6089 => -57.1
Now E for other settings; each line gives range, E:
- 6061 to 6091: 6069.78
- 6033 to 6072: 6069.78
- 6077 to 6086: 6085.17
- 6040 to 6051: 6050.24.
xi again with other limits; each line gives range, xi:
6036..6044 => 6037.72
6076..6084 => 6076.77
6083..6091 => 6085.17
